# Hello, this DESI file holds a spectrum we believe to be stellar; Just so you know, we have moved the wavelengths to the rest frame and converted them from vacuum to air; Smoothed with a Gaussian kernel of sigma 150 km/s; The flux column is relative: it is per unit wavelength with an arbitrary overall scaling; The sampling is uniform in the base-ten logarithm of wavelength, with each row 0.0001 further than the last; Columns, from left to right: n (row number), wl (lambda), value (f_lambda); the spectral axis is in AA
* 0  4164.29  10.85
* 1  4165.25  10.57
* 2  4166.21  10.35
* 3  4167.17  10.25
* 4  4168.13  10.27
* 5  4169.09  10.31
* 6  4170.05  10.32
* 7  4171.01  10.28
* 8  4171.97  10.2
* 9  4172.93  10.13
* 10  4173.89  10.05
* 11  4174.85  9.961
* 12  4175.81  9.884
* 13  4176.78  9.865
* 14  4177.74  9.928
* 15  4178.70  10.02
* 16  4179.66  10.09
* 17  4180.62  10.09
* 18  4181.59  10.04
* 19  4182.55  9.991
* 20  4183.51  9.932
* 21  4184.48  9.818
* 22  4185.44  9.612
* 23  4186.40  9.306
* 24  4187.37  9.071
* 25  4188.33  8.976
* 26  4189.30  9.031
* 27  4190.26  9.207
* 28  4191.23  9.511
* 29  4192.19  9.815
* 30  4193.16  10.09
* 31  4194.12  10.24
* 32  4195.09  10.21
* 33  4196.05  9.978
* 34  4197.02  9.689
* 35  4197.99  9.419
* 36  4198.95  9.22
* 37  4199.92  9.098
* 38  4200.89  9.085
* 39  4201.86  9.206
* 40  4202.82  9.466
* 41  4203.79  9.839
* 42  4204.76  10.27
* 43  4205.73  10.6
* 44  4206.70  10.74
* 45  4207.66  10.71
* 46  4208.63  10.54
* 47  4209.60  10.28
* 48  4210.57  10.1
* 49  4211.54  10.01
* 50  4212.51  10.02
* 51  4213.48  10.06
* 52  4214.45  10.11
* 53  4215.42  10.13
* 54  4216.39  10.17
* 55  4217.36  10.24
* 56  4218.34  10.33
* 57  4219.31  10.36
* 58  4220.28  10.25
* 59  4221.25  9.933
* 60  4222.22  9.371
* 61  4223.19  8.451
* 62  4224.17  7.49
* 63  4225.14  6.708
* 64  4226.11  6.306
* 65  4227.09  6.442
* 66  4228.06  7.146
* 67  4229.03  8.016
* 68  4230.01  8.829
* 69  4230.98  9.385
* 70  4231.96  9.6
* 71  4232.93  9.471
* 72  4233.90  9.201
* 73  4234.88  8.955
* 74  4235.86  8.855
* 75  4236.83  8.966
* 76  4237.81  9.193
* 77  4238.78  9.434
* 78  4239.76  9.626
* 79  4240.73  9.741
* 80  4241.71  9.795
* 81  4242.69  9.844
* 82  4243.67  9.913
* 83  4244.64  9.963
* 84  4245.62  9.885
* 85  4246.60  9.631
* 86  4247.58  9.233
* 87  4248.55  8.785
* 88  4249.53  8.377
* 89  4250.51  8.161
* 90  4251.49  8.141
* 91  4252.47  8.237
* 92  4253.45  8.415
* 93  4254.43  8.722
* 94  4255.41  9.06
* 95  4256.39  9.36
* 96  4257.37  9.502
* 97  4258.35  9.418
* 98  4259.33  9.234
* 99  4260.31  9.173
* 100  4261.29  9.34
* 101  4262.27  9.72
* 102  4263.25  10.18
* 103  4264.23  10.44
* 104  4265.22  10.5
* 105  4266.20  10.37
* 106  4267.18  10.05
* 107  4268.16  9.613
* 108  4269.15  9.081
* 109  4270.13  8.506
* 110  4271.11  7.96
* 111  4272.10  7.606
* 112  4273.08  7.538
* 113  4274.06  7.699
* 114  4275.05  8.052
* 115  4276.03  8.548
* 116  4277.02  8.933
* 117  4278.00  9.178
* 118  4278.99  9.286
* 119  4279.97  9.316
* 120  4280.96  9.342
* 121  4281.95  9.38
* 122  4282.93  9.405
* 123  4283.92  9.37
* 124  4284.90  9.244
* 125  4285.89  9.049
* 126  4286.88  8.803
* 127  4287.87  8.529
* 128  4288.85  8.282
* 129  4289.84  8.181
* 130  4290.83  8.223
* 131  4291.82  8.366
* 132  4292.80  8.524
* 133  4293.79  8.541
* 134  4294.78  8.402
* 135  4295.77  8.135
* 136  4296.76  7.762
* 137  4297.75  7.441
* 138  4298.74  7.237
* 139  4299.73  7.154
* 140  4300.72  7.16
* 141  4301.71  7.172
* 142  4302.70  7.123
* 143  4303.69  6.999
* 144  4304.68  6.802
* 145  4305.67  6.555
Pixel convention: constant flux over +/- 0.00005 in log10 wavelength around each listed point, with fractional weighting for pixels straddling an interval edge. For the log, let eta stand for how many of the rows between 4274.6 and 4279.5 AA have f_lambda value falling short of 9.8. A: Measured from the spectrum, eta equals 5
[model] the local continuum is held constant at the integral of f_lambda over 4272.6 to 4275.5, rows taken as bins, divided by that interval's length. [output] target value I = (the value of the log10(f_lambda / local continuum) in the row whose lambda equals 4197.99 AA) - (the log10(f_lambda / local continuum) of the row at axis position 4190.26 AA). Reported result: 0.01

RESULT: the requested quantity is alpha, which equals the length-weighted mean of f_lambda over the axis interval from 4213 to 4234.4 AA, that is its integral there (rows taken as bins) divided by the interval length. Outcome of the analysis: 9.0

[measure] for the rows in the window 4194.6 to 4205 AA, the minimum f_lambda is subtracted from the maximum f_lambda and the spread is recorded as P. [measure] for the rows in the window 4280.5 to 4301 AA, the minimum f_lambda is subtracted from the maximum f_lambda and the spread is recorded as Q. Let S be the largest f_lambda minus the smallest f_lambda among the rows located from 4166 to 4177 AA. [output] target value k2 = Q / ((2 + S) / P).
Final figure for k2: 1.1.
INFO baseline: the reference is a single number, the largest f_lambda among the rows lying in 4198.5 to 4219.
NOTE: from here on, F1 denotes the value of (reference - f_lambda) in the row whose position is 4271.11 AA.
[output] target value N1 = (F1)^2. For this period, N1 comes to 7.7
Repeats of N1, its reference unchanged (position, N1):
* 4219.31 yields 0.1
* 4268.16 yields 1.3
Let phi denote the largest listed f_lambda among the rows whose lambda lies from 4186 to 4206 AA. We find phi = 10.6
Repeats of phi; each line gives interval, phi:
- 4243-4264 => 10.18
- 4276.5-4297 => 9.405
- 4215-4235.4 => 10.36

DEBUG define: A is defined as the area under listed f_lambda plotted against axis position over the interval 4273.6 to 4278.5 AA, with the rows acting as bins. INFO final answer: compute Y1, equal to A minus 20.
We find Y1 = 22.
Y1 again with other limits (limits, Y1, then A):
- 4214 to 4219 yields 31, 51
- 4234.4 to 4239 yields 22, 42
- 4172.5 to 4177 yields 25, 45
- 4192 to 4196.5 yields 25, 45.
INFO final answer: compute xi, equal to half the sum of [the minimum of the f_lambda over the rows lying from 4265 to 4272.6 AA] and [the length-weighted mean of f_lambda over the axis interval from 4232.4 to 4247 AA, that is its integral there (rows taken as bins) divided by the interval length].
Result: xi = 8.6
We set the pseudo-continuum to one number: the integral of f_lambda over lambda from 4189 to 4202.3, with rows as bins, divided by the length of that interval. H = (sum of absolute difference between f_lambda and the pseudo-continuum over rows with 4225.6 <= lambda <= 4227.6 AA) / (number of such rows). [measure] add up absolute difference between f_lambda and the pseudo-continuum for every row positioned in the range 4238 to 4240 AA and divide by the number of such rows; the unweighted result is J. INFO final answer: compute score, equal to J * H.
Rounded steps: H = 3.2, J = 0.10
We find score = 0.31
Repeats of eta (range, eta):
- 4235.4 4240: 5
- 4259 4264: 4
